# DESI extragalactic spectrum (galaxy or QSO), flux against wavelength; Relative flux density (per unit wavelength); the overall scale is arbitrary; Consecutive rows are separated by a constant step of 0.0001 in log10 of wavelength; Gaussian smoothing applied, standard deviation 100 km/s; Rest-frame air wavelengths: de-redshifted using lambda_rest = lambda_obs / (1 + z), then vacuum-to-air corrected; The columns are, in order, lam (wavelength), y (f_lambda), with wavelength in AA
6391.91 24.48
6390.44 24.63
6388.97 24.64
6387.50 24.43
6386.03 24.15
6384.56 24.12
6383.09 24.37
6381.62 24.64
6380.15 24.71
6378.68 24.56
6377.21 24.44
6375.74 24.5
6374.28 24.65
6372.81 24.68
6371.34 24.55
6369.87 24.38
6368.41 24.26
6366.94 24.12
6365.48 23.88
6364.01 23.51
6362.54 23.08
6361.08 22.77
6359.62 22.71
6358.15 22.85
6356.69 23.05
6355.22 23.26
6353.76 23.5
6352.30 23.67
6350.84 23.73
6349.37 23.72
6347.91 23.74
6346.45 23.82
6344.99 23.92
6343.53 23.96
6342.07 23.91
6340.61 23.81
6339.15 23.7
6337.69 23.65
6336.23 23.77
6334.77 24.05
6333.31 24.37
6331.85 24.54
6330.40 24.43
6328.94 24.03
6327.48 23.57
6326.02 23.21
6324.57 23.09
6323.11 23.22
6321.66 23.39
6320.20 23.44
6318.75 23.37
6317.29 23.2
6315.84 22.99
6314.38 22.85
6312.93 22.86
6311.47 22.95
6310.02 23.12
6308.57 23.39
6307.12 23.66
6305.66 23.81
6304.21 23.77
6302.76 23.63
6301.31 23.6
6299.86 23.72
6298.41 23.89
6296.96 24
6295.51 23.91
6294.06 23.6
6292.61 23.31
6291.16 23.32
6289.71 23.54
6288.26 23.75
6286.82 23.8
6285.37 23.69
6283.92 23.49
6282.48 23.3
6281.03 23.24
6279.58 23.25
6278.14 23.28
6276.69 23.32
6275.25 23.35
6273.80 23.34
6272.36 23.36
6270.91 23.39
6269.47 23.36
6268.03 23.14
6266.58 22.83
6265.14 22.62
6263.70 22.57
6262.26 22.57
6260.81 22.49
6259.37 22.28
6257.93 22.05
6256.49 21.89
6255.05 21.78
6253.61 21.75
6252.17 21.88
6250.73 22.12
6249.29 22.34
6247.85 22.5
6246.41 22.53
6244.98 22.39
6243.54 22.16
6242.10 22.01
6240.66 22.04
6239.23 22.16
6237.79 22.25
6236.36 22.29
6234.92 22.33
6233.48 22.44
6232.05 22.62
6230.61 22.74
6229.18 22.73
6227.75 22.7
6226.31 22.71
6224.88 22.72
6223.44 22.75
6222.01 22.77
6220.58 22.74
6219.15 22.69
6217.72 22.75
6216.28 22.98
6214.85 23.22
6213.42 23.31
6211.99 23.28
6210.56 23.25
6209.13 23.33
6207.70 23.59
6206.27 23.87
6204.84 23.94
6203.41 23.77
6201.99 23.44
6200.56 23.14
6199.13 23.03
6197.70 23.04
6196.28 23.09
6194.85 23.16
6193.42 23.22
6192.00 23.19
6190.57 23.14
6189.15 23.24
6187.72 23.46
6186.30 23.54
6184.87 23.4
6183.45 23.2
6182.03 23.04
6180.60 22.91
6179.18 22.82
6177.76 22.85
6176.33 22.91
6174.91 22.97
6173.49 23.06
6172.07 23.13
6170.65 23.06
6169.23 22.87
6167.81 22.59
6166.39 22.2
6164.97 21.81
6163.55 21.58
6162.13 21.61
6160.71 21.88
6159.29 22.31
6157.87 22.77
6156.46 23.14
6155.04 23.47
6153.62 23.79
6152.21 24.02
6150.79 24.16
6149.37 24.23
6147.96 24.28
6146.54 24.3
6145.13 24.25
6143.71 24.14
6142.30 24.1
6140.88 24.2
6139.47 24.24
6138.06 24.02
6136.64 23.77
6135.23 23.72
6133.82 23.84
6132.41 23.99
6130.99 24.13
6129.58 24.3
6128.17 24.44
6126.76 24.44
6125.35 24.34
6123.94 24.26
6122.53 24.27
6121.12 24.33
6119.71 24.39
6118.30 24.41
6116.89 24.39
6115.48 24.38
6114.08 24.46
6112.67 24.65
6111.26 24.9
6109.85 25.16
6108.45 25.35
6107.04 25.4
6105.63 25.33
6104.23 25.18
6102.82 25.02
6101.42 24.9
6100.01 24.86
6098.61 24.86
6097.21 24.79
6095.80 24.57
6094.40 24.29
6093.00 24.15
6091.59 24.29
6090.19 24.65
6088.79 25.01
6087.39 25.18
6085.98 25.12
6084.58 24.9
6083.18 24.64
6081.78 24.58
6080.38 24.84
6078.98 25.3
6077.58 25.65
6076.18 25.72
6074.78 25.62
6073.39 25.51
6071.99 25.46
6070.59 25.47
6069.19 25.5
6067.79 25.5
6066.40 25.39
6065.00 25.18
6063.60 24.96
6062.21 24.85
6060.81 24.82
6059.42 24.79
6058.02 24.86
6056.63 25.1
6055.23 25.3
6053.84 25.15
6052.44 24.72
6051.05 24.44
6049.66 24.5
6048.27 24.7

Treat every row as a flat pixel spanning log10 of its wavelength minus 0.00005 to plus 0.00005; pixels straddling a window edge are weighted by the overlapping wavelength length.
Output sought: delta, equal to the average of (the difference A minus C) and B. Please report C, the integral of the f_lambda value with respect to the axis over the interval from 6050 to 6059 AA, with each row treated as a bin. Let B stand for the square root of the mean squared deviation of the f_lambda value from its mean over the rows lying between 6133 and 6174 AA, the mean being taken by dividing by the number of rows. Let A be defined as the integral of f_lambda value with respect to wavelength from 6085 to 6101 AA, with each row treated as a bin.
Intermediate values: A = 395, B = 0.89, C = 224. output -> 86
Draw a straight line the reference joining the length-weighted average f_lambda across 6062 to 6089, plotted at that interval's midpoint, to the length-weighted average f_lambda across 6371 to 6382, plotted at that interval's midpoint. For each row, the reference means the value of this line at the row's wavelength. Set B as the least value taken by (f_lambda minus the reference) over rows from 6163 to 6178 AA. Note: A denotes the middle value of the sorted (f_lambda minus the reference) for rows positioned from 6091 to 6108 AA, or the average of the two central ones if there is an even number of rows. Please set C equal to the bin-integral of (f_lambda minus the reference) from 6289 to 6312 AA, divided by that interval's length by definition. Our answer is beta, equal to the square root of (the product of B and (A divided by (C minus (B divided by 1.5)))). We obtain 1.0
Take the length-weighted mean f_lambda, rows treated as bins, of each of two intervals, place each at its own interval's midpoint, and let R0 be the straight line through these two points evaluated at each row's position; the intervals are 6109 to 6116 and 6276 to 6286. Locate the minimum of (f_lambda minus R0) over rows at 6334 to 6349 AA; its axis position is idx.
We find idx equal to 6337.69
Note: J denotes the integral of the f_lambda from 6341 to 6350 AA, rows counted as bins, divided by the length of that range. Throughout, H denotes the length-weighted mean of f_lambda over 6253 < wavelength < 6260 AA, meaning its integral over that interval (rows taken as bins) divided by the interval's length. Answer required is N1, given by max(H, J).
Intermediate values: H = 22.0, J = 23.9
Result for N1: 23.9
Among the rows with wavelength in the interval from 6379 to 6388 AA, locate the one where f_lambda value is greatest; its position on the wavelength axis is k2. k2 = 6380.15 AA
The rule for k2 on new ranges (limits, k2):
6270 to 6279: 6270.91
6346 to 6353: 6346.45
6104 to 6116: 6107.04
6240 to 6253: 6246.41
